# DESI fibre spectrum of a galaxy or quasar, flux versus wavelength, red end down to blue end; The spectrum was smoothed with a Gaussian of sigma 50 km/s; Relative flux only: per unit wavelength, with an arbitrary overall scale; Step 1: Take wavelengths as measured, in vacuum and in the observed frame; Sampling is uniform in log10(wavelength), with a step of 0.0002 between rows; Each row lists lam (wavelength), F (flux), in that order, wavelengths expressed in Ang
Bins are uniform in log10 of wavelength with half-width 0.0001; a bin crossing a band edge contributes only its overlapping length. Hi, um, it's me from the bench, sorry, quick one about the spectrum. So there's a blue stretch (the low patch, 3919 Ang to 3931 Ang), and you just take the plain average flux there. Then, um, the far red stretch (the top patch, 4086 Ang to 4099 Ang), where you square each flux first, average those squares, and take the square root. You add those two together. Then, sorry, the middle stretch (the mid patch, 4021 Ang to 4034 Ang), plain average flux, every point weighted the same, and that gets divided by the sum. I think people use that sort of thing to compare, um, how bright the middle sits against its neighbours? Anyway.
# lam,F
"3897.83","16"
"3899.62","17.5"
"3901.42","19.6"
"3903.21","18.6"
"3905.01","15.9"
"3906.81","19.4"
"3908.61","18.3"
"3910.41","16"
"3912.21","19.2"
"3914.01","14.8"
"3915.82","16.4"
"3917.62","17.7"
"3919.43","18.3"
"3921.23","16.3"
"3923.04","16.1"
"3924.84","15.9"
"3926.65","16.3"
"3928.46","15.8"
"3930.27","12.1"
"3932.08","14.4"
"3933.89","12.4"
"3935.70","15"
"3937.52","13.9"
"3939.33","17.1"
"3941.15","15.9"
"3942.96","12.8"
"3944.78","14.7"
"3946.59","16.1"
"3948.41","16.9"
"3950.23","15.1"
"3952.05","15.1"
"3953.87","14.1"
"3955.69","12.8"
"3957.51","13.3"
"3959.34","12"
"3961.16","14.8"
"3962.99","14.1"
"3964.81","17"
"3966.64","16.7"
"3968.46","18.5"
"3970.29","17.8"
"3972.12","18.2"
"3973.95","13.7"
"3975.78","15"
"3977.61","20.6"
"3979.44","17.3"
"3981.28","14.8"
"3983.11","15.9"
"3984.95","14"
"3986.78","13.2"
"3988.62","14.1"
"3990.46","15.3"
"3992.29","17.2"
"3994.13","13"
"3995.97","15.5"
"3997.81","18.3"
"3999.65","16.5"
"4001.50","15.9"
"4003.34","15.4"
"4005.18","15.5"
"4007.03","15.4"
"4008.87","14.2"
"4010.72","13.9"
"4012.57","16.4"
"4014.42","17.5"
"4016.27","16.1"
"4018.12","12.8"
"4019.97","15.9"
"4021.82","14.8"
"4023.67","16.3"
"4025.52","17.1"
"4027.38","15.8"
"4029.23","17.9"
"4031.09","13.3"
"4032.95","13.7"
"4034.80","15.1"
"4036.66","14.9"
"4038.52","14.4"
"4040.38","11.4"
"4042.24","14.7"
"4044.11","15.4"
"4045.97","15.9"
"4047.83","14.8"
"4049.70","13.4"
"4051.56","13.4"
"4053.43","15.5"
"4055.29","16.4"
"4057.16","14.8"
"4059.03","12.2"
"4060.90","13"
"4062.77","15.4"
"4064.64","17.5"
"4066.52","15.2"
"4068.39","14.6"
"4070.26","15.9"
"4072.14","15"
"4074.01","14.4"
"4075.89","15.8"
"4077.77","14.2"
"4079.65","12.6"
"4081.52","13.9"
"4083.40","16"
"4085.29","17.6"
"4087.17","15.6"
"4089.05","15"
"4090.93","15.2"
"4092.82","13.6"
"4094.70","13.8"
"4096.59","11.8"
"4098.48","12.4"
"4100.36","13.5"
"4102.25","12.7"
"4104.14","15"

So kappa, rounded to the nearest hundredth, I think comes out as 0.52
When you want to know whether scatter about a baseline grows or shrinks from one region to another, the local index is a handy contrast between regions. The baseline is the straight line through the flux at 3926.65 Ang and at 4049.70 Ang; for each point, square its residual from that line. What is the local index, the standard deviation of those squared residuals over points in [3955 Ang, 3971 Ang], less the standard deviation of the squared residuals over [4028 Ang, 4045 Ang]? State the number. -0.9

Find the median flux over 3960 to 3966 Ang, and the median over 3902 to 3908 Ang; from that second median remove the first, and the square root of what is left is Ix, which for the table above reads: 1.9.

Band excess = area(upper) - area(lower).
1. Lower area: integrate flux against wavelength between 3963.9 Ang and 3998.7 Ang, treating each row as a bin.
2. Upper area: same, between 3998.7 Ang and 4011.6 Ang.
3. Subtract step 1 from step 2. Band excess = -364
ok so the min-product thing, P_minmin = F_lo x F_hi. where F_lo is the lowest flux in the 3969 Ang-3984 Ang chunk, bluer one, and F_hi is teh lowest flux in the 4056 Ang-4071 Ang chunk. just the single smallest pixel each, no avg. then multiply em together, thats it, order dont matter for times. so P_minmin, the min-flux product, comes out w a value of 167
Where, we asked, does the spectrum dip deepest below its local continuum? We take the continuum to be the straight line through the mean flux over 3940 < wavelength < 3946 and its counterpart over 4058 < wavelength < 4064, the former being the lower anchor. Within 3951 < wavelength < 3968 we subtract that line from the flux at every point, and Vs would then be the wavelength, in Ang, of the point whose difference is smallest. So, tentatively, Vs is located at 3959.34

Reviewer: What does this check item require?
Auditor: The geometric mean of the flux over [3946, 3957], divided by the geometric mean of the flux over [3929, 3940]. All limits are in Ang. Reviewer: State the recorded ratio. 1.06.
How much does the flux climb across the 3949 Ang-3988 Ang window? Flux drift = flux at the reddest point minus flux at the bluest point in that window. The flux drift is -2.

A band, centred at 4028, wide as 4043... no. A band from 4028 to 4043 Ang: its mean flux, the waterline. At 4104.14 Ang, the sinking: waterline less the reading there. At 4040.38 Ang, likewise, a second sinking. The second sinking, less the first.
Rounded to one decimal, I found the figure 3.6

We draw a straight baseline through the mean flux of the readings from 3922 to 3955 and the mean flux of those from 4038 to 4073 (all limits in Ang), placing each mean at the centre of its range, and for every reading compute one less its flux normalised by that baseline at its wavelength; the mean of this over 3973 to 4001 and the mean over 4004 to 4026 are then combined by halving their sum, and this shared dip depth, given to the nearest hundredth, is -0.05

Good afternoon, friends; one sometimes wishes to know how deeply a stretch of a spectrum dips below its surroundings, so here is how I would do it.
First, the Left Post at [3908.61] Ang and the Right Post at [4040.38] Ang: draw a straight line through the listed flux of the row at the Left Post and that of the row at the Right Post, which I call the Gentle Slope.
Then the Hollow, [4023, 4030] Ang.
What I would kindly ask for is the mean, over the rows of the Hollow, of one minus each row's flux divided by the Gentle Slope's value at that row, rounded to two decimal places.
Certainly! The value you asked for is -0.38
